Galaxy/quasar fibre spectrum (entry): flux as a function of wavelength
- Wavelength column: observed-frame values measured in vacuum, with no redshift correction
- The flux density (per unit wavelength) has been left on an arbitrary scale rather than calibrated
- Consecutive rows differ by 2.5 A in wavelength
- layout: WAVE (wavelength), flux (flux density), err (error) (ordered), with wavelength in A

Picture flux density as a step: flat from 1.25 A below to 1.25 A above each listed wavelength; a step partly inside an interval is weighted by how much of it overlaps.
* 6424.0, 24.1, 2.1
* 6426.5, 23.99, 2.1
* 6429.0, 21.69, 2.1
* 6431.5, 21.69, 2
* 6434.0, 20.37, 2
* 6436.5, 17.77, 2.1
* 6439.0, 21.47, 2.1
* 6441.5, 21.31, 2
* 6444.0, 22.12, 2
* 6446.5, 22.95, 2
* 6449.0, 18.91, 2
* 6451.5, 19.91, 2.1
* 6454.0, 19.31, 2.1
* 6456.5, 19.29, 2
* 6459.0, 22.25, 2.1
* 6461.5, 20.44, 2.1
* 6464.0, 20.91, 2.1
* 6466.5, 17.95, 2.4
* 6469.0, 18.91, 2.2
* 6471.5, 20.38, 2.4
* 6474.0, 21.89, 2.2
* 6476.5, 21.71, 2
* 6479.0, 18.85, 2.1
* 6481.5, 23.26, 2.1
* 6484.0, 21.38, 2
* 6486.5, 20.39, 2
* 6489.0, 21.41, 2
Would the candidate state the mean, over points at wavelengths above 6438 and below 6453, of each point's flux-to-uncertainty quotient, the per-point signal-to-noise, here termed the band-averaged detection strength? 10.4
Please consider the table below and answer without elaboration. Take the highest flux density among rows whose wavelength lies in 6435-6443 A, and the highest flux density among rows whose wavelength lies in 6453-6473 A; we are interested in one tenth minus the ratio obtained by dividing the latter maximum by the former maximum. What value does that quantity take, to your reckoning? -0.94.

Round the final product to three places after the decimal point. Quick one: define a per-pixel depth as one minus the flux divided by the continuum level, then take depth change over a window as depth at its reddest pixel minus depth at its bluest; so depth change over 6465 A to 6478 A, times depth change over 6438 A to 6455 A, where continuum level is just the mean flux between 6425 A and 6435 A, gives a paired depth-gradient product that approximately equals -0.017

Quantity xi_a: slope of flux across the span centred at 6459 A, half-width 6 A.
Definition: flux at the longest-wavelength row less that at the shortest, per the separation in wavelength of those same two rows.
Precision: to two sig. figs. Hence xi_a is 0.16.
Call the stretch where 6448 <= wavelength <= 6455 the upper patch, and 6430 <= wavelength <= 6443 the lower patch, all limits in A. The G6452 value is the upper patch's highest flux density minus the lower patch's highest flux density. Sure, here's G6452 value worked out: -1.8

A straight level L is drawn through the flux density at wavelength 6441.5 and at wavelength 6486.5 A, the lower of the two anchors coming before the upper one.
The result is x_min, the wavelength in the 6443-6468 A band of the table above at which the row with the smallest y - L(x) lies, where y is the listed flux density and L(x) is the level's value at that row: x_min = 6466.5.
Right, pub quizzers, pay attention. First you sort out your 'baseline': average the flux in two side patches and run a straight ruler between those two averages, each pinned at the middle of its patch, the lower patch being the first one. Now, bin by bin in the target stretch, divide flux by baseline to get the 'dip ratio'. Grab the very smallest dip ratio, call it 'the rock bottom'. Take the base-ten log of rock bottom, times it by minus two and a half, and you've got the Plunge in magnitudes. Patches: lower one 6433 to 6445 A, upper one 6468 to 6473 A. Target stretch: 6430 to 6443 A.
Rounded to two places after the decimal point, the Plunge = 0.16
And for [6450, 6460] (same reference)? 0.05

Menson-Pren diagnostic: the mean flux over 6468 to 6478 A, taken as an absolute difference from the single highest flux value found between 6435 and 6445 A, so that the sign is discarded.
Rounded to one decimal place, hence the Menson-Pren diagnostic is 1.4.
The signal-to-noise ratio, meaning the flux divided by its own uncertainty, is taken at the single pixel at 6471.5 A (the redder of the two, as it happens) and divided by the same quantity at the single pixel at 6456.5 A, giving 0.88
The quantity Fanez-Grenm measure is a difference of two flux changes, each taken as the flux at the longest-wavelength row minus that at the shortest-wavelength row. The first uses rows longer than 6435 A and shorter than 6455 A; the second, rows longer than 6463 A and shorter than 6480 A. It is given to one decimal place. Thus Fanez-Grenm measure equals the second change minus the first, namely -3.6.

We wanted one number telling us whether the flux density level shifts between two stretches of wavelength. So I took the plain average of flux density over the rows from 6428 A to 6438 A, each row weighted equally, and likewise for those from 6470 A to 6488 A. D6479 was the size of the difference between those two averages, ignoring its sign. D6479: 0.7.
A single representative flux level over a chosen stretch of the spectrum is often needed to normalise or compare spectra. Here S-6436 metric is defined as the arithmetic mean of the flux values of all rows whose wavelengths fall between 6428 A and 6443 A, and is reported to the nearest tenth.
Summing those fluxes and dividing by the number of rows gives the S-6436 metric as 20.7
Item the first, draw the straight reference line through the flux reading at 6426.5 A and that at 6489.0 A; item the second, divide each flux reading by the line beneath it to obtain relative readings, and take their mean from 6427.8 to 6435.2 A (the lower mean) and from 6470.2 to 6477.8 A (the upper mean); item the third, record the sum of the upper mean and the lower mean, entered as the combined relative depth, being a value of 1.86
